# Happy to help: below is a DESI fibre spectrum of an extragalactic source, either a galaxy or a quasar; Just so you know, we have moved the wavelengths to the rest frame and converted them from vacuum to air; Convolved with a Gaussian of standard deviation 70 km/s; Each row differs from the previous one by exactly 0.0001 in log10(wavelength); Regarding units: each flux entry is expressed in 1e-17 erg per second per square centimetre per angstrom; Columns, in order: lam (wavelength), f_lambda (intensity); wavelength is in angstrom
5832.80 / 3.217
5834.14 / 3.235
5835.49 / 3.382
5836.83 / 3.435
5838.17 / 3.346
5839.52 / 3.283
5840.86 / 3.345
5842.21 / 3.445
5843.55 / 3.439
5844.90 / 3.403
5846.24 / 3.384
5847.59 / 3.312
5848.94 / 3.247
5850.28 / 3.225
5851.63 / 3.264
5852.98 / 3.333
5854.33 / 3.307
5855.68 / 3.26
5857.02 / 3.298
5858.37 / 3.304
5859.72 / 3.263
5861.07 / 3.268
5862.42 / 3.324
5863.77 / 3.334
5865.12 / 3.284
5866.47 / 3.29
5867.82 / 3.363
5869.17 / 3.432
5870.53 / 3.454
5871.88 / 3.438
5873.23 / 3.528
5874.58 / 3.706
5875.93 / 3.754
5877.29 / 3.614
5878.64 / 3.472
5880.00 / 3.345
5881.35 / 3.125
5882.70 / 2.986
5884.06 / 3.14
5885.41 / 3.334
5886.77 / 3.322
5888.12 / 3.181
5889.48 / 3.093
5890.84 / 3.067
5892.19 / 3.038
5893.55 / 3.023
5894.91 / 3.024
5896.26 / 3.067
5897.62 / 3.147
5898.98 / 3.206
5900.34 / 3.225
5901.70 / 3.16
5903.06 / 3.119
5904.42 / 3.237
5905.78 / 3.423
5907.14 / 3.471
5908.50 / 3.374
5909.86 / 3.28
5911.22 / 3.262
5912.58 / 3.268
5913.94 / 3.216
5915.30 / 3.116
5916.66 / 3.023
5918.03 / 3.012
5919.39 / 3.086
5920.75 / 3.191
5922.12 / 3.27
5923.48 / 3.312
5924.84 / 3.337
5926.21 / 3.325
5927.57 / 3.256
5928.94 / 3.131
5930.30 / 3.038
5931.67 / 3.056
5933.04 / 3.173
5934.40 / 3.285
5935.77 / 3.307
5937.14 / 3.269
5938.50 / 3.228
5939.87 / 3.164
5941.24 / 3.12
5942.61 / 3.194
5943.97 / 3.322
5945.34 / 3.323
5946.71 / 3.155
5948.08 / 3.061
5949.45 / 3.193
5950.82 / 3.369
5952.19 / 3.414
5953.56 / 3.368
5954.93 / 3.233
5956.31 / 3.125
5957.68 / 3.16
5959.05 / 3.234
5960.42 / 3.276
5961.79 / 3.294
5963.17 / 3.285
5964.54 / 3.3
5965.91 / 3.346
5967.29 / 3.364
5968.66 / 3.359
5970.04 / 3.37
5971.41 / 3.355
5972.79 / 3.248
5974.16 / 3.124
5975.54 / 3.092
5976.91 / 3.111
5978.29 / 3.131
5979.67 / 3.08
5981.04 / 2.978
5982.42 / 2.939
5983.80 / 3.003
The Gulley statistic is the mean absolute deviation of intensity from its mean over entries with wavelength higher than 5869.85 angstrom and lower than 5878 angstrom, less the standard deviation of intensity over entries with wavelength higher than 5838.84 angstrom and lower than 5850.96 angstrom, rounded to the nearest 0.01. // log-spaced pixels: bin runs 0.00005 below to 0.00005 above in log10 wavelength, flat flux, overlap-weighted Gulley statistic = 0.03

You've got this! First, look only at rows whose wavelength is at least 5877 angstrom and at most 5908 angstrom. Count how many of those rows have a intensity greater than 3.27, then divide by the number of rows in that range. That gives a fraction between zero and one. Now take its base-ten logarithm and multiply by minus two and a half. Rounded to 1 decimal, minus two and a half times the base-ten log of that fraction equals 1.3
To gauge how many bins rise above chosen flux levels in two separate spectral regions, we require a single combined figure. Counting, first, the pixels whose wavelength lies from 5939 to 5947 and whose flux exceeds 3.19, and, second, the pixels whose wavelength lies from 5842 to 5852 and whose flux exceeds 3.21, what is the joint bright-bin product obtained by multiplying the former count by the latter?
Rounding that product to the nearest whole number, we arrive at 24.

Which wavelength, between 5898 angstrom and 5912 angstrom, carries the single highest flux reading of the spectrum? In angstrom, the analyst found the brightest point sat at 5907.14 angstrom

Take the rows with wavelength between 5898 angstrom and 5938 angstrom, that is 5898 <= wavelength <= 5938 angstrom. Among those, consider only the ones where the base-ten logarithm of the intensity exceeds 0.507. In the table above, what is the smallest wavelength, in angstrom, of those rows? 5900.34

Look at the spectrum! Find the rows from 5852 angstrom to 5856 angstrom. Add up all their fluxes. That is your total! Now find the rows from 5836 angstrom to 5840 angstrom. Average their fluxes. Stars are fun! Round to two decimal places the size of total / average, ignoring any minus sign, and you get 2.95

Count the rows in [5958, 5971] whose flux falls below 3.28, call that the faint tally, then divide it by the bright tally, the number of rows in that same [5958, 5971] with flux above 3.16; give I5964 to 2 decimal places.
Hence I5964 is 0.22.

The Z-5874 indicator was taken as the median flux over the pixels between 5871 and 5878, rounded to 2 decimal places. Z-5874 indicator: 3.61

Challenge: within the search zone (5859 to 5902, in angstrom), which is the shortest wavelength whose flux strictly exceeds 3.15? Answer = 5859.72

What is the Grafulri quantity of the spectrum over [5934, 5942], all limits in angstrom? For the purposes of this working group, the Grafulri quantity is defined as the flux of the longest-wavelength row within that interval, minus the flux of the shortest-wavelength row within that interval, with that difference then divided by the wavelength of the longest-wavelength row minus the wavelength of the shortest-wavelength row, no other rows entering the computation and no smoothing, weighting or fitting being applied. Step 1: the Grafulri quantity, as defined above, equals -0.024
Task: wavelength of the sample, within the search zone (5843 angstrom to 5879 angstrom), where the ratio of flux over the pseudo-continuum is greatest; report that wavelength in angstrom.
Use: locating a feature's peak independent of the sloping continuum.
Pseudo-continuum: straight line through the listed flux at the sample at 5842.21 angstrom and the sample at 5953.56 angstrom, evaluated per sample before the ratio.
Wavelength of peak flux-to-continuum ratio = 5875.93 angstrom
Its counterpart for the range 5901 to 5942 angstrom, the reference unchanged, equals 5907.14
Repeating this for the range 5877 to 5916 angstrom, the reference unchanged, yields 5877.29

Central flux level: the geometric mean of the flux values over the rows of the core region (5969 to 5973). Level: 3.32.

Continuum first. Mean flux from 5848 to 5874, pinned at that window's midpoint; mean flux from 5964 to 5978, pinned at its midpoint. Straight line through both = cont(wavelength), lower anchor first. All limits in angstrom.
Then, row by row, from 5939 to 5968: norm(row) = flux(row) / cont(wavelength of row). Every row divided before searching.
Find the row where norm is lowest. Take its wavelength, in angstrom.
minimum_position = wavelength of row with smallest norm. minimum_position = 5948.08 angstrom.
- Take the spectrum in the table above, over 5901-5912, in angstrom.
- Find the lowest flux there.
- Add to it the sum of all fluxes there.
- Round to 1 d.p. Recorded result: 29.4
